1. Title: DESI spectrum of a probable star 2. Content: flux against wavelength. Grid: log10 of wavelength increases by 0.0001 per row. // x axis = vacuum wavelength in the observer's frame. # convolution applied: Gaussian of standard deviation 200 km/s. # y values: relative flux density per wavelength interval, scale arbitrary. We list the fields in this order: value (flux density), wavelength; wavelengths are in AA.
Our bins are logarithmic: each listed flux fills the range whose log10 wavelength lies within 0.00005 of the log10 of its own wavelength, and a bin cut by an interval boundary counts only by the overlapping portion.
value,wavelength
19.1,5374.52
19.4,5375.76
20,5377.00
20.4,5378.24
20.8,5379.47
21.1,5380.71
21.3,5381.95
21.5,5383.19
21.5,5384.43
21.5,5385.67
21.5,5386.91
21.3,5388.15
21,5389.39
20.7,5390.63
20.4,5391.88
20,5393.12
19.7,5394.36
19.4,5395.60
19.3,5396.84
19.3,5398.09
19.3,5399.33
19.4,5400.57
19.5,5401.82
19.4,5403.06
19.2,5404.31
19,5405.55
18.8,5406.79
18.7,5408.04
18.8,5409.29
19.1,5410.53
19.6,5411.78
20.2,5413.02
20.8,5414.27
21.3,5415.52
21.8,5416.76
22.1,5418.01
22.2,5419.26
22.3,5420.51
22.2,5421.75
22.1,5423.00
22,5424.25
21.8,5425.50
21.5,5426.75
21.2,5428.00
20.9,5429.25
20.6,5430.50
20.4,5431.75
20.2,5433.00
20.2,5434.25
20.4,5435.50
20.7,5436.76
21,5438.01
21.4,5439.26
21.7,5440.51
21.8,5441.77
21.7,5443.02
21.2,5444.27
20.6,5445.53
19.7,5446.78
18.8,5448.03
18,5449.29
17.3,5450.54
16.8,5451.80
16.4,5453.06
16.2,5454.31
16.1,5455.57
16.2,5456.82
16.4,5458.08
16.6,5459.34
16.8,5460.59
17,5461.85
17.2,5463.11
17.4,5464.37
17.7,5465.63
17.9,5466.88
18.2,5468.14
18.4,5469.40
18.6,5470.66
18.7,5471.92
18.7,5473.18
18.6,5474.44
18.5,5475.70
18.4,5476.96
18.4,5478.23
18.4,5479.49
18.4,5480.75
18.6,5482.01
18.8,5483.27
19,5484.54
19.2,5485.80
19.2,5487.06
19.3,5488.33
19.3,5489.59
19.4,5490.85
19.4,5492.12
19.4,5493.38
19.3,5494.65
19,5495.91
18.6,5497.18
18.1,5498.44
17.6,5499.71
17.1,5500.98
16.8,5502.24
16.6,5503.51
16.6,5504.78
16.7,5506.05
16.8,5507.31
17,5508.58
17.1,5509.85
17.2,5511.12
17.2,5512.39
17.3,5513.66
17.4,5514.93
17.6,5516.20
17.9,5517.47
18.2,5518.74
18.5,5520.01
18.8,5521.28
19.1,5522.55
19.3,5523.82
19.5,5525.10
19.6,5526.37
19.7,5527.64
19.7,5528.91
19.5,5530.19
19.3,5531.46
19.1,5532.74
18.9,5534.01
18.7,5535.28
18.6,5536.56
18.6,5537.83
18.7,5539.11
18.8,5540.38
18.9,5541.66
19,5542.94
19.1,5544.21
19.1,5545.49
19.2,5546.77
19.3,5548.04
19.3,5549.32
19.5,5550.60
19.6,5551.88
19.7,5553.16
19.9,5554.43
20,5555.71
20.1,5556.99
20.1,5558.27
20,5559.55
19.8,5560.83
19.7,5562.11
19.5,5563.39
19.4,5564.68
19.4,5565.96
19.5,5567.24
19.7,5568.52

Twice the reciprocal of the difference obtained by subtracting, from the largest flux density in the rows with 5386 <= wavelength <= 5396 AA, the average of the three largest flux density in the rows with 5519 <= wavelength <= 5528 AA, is 1.1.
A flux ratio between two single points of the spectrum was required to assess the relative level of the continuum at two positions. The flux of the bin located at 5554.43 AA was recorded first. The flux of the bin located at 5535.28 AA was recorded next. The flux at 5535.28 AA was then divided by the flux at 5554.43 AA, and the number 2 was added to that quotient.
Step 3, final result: 2.94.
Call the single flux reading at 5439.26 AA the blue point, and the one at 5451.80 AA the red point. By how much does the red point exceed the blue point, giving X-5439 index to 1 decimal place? -4.6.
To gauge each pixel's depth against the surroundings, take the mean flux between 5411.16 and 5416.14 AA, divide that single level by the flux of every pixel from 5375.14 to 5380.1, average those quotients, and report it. 1.02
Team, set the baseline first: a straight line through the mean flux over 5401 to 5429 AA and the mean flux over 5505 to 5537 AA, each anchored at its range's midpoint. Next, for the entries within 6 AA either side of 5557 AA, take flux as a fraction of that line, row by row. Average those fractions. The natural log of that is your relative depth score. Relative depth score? 0.12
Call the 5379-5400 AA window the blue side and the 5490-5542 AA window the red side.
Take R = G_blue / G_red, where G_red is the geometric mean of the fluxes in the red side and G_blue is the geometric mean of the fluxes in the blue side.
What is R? 1.12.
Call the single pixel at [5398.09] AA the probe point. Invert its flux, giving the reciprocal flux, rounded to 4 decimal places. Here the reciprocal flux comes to 0.0518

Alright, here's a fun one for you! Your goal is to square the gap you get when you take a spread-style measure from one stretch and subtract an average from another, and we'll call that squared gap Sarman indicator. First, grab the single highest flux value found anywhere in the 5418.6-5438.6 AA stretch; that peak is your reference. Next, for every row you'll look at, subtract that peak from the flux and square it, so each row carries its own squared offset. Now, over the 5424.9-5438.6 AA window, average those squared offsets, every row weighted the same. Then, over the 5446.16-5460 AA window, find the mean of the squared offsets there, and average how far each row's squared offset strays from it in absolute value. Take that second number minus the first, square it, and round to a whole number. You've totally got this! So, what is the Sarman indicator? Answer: 42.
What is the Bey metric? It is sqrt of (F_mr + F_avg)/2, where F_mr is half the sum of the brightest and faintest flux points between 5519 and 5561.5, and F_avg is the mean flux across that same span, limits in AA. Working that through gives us 4.39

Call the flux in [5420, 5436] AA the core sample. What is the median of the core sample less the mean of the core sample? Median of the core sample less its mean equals -0.02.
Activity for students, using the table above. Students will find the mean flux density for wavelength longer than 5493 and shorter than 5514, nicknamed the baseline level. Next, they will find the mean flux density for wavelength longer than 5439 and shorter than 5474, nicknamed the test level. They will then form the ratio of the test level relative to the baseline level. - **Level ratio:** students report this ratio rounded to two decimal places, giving 1.04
